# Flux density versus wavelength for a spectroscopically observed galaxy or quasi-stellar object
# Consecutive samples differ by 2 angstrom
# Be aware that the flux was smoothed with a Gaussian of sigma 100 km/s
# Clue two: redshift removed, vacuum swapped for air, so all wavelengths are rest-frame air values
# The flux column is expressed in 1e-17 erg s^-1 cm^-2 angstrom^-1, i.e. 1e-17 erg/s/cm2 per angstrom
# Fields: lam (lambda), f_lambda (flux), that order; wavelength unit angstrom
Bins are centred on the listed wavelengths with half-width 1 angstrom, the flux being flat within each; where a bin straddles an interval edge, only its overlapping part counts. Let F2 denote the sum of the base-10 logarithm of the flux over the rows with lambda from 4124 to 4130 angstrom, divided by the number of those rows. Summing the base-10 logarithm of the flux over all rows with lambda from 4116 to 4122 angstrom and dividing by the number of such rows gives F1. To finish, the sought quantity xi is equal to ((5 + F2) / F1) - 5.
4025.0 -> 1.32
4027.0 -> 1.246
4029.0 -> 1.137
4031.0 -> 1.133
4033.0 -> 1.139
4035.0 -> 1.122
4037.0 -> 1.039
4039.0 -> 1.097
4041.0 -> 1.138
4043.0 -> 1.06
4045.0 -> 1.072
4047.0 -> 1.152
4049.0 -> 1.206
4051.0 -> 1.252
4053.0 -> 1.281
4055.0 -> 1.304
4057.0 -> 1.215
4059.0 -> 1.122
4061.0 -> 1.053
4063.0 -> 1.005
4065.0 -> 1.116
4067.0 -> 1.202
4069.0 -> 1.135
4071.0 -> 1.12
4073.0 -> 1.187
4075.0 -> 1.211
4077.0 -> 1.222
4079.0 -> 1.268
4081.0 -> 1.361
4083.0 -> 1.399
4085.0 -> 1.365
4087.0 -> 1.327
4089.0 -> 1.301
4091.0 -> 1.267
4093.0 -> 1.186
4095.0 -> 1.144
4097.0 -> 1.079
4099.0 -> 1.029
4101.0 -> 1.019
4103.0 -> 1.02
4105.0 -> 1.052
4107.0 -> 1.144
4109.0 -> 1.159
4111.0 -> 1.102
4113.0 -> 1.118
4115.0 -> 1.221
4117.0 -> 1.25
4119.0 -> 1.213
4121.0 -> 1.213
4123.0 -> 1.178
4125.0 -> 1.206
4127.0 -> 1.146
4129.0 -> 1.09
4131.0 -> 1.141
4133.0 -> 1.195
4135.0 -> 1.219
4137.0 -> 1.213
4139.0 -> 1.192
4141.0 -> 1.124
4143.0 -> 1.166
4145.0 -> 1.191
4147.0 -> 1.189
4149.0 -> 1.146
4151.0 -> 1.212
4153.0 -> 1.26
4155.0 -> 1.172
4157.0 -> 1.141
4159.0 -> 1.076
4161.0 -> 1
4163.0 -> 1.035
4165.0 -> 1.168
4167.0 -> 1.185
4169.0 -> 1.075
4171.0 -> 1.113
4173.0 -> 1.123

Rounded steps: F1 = 0.088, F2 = 0.059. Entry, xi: 52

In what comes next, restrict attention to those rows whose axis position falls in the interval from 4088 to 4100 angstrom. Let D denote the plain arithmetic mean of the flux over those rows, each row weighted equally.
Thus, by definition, 1.17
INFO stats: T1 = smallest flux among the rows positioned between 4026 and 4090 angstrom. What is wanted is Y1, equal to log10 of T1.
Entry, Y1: 0.002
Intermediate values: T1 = 1.005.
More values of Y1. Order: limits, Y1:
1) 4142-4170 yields 0.000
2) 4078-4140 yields 0.008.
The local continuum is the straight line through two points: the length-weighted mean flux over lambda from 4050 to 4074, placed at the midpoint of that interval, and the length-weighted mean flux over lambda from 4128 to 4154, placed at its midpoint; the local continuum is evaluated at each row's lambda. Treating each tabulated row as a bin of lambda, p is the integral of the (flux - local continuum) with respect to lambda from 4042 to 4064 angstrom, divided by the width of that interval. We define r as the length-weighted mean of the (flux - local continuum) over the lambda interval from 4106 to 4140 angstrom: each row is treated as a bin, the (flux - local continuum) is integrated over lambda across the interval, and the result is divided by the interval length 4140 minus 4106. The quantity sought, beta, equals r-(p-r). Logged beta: 0.007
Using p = -0.008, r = 0.000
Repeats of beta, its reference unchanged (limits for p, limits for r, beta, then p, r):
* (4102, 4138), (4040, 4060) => 0.049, -0.016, 0.016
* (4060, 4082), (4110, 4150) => -0.008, 0.003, -0.002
